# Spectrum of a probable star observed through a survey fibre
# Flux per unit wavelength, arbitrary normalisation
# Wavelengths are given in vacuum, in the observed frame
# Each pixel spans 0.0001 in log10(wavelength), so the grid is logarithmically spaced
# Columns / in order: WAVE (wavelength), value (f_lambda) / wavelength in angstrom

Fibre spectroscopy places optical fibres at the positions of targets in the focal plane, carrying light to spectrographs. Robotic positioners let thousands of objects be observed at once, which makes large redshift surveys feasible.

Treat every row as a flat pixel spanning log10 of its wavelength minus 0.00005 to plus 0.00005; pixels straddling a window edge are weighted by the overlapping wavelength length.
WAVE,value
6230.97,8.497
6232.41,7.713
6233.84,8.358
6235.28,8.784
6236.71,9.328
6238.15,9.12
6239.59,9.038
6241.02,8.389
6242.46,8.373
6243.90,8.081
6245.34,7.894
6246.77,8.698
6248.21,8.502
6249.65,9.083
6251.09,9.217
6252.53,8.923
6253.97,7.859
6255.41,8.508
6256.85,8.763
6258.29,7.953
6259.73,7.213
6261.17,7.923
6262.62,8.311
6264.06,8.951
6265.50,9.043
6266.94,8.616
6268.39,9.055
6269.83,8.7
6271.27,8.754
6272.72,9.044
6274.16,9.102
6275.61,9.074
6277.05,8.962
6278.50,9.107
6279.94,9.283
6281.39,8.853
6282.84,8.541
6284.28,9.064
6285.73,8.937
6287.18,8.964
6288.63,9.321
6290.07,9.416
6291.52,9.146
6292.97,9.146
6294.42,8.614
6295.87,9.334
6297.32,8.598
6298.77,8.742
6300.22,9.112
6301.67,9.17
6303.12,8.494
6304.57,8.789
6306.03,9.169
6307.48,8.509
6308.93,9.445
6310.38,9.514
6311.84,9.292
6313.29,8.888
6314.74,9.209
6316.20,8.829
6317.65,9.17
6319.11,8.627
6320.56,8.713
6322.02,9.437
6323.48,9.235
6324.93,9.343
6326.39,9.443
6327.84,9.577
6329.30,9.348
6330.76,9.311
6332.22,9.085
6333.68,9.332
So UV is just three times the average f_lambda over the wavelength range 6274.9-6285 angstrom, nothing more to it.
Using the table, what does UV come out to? 27.0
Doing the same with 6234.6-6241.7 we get 26.8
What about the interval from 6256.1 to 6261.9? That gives 23.9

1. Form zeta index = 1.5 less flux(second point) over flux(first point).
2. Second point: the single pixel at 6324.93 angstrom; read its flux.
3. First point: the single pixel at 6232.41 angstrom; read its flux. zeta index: 0.29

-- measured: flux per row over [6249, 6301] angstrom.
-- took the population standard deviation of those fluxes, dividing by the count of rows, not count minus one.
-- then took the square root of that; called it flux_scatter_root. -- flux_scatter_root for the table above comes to 0.68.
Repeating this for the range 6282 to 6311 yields 0.57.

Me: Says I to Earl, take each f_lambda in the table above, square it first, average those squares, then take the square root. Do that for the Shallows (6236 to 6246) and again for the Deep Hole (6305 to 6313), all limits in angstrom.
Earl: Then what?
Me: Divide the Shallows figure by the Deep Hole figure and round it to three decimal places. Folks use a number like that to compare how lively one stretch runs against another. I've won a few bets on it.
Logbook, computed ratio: 0.938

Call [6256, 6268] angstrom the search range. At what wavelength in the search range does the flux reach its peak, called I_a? 6265.50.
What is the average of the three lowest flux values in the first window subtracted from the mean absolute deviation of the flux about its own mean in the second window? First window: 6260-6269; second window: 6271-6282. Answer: -8.2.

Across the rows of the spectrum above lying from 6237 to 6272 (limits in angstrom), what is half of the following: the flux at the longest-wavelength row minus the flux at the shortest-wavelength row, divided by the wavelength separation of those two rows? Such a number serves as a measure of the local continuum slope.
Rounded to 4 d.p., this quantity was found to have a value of -0.0055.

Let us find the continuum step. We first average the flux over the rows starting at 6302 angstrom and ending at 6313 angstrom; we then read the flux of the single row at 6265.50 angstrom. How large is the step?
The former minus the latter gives -0.01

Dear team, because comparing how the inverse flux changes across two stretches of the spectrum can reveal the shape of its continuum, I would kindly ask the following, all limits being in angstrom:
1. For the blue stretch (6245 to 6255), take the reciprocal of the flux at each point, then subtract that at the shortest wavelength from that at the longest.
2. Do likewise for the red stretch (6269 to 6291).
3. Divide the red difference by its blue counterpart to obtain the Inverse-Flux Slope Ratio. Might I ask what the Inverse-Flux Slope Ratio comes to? -15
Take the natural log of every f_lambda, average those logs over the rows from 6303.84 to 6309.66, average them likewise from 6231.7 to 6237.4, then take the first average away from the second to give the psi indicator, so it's -0.05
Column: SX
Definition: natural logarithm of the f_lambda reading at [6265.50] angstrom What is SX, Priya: 2.20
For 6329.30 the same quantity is 2.24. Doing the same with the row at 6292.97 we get 2.21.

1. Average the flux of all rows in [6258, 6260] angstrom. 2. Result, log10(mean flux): 0.880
